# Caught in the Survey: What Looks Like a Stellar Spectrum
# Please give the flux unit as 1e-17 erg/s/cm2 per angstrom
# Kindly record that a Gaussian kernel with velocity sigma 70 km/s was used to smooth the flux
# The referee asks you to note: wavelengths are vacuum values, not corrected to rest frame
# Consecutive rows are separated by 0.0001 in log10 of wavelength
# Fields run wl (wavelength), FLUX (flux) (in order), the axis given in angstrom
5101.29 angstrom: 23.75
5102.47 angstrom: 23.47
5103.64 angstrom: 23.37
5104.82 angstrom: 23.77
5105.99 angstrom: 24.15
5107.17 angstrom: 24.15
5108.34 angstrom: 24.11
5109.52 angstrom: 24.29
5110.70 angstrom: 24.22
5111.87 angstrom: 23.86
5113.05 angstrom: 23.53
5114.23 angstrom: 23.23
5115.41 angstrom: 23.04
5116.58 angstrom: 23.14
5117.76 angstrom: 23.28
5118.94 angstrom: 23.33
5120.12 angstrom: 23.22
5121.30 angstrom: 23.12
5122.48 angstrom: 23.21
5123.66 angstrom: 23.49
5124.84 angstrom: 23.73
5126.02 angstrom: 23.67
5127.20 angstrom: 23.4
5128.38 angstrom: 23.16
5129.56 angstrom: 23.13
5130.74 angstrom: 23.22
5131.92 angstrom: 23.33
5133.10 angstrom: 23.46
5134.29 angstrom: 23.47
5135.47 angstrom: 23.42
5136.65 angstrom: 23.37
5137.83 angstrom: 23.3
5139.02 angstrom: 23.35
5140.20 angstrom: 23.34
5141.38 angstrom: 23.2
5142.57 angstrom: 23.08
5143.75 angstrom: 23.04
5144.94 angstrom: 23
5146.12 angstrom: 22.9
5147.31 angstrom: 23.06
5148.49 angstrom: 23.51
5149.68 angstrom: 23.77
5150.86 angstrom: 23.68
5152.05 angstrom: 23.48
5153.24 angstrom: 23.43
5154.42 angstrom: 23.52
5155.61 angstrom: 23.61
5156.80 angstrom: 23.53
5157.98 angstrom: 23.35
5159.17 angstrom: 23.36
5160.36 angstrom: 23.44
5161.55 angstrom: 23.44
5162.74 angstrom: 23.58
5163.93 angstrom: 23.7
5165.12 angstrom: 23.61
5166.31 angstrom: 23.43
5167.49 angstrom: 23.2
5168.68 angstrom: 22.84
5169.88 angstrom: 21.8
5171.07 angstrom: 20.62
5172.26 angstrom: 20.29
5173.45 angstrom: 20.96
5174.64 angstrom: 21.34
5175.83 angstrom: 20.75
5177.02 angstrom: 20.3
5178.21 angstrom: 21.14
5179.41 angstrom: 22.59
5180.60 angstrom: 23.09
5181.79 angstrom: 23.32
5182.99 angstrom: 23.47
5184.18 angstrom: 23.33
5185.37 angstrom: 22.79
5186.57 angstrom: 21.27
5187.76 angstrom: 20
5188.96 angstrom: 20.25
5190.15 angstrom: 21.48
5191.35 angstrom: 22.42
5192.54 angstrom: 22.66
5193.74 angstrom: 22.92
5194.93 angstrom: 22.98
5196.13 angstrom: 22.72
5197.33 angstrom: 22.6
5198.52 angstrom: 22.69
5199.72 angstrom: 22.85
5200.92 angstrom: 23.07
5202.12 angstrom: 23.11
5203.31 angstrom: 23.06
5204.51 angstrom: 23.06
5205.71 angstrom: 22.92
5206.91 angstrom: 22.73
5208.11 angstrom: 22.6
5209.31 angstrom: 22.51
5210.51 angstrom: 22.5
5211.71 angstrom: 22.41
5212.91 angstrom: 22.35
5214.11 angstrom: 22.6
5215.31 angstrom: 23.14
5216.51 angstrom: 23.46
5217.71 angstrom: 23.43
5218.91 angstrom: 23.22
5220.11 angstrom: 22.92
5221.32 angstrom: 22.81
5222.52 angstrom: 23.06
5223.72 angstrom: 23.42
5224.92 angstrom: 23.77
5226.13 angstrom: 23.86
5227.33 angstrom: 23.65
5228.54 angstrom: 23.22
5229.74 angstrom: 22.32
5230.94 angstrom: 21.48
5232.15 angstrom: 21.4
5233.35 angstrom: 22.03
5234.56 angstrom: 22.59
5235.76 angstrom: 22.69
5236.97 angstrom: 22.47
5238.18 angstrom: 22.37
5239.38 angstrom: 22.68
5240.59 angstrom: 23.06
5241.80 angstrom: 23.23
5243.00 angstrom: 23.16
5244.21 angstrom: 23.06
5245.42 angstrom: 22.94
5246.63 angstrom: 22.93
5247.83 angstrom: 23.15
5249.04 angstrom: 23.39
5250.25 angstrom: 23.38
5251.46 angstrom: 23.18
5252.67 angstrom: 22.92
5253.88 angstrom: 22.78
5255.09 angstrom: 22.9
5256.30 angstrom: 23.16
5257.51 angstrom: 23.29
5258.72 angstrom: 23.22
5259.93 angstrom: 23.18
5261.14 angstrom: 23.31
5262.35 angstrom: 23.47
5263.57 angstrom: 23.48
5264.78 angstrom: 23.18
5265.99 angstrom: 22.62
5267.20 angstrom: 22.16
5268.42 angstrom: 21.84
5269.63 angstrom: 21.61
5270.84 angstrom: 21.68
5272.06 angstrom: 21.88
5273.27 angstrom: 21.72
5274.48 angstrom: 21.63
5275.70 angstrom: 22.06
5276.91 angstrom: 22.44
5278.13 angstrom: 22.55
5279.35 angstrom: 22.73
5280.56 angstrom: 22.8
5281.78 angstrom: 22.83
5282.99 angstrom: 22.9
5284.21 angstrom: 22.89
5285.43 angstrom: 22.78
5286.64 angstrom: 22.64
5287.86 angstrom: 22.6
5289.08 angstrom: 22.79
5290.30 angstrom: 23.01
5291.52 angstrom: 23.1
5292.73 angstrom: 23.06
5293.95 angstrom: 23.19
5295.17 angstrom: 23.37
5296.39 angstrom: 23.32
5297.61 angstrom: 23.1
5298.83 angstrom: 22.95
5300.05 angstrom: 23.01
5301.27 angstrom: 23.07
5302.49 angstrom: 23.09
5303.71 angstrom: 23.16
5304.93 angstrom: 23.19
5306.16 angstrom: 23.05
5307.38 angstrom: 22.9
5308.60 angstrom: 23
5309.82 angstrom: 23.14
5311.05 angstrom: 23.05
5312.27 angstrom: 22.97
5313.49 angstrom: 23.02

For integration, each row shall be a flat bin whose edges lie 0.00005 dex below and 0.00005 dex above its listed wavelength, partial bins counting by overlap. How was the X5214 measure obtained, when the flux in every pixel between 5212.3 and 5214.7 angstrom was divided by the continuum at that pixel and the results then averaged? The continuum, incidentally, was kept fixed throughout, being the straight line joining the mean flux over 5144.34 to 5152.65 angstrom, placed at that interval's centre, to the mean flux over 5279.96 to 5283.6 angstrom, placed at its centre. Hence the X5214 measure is 0.97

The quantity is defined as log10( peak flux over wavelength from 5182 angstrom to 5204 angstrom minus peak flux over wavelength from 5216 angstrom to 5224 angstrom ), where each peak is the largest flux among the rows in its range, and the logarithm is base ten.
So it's -2.0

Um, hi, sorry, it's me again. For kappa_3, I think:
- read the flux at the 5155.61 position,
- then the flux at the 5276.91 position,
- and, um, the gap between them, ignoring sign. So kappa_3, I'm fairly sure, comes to 1.2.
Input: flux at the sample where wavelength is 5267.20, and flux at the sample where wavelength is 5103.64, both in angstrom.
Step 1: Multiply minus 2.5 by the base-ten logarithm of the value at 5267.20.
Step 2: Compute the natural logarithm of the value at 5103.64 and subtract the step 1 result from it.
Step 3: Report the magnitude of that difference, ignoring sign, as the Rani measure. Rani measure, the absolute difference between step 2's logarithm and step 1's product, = 6.515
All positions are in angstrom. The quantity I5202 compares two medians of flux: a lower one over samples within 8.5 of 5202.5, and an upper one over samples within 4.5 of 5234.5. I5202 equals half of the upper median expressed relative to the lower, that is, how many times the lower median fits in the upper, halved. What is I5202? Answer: 0.491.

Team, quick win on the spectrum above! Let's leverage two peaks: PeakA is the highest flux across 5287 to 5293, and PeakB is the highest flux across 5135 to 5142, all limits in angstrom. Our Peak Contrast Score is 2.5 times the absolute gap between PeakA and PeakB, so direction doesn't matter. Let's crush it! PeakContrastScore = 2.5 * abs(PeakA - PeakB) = 0.80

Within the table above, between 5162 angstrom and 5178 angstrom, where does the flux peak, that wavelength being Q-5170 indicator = 5163.93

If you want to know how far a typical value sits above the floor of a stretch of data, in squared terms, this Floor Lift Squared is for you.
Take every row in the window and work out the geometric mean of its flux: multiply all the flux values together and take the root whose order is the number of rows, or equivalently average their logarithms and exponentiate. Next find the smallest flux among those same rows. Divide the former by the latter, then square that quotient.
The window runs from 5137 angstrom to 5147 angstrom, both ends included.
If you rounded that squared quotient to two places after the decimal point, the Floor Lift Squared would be 1.02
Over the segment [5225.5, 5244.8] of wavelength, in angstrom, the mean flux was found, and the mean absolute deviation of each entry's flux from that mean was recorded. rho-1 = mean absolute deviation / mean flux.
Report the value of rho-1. 0.024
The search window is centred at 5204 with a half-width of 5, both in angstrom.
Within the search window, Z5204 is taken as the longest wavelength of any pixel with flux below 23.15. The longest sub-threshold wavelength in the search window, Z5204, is 5208.11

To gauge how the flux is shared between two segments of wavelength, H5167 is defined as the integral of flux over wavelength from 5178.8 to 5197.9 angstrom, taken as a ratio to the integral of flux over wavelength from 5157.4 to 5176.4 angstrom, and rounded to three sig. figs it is 1.00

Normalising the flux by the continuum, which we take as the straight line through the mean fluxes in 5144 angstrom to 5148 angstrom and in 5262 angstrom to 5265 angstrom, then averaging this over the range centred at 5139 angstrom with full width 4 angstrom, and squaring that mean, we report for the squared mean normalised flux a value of 1.03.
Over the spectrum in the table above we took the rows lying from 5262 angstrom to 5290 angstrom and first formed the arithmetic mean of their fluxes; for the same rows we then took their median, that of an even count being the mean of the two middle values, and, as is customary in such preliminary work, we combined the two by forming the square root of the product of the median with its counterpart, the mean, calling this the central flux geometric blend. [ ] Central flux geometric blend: 22.6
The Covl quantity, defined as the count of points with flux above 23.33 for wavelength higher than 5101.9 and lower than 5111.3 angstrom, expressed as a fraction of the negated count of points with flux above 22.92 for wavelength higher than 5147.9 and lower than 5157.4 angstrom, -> -1.0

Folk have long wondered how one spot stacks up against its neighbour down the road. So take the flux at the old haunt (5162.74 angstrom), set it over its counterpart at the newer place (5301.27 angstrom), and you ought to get 1.02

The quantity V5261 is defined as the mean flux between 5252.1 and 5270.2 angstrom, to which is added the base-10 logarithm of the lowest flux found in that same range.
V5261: 24.21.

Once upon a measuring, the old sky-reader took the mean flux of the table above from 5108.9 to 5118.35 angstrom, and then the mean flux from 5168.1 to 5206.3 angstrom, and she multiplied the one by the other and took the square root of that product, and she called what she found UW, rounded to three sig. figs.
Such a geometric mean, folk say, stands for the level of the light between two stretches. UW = 22.8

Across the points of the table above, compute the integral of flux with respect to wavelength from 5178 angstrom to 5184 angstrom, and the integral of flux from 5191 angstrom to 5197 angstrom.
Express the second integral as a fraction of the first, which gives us 1.00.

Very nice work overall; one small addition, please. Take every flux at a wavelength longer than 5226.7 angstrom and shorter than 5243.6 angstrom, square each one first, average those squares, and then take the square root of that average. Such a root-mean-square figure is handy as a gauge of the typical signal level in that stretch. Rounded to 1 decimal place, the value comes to 22.6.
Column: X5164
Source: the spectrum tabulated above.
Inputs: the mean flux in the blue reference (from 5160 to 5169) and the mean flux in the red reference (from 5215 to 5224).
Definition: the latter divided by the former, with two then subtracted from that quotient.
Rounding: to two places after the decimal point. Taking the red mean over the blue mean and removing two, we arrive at -1.01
